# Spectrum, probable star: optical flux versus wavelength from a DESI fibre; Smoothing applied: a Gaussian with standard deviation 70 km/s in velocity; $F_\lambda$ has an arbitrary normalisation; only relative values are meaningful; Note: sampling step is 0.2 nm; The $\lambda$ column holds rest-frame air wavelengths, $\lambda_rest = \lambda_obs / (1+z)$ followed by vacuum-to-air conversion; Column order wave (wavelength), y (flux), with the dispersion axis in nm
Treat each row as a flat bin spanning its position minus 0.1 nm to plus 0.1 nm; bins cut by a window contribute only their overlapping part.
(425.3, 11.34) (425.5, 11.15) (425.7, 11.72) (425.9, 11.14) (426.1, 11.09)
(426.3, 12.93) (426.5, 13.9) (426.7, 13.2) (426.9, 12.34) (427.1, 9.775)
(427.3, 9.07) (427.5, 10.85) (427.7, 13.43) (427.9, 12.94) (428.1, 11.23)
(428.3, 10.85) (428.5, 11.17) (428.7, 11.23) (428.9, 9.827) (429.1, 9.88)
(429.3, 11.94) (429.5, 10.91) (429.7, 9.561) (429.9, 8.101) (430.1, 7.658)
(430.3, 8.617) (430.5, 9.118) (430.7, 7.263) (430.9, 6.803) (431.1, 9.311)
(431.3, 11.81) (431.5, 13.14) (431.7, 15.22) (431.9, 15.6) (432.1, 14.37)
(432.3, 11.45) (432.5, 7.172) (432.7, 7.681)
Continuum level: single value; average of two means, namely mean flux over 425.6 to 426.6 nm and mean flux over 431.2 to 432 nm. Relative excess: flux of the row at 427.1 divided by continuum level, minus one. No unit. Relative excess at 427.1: -0.25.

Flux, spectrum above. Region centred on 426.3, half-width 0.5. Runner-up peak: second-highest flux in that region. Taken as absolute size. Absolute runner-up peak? 13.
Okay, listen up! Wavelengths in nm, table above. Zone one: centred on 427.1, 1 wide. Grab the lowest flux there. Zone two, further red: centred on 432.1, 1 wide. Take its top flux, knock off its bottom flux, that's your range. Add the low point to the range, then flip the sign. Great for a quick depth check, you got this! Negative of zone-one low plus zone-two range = -17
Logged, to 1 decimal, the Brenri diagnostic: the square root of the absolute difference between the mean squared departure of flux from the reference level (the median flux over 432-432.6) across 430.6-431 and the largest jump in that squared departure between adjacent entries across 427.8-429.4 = 4.1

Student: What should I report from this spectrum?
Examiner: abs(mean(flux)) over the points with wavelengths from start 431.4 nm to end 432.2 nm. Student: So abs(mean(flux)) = 15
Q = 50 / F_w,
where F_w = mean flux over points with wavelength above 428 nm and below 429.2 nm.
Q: 4.7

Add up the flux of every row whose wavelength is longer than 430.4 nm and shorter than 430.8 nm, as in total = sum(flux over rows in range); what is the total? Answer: 16.4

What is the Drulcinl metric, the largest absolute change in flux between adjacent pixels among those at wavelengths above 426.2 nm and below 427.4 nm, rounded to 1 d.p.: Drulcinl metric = 2.6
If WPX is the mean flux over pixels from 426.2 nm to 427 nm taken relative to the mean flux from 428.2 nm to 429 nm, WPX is 1.2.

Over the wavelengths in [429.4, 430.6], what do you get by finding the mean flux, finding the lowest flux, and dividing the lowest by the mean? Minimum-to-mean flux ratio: 0.85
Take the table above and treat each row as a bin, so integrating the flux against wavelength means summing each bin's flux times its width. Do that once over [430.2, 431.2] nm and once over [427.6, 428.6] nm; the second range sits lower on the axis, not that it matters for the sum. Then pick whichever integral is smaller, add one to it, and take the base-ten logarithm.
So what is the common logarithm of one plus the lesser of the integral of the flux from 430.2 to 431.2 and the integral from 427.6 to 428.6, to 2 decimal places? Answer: 0.96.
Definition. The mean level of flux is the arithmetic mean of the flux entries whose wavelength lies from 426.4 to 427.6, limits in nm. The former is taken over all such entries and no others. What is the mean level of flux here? 11.5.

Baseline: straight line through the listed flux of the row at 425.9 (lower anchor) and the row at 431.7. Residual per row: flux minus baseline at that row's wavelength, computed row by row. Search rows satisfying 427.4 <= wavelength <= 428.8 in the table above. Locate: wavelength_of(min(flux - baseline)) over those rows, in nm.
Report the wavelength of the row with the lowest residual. 428.3 nm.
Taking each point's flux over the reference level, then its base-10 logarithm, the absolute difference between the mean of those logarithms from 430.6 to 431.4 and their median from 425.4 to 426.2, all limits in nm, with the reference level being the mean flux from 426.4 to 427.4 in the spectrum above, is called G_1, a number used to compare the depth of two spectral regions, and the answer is 0.11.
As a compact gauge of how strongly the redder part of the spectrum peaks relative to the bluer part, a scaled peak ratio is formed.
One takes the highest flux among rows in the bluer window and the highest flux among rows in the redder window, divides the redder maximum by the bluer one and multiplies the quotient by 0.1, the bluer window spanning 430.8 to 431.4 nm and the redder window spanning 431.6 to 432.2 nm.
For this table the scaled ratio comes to 0.132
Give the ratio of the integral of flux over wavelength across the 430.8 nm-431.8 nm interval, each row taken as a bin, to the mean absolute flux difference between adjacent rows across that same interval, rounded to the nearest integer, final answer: 5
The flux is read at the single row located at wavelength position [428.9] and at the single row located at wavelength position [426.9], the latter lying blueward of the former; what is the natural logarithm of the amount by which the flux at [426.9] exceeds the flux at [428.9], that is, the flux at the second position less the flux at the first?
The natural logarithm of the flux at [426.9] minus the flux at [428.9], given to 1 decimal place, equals 0.9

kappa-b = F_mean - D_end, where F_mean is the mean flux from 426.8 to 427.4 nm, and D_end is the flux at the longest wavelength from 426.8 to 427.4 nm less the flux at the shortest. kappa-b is 13.7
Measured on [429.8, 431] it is 9.2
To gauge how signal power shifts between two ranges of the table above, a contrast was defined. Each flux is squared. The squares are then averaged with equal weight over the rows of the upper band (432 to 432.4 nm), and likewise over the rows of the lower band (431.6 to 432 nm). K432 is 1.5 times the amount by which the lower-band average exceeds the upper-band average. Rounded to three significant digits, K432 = 103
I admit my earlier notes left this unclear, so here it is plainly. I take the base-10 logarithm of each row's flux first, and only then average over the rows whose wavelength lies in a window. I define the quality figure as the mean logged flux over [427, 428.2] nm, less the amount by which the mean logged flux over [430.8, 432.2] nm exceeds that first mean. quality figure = 1.02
